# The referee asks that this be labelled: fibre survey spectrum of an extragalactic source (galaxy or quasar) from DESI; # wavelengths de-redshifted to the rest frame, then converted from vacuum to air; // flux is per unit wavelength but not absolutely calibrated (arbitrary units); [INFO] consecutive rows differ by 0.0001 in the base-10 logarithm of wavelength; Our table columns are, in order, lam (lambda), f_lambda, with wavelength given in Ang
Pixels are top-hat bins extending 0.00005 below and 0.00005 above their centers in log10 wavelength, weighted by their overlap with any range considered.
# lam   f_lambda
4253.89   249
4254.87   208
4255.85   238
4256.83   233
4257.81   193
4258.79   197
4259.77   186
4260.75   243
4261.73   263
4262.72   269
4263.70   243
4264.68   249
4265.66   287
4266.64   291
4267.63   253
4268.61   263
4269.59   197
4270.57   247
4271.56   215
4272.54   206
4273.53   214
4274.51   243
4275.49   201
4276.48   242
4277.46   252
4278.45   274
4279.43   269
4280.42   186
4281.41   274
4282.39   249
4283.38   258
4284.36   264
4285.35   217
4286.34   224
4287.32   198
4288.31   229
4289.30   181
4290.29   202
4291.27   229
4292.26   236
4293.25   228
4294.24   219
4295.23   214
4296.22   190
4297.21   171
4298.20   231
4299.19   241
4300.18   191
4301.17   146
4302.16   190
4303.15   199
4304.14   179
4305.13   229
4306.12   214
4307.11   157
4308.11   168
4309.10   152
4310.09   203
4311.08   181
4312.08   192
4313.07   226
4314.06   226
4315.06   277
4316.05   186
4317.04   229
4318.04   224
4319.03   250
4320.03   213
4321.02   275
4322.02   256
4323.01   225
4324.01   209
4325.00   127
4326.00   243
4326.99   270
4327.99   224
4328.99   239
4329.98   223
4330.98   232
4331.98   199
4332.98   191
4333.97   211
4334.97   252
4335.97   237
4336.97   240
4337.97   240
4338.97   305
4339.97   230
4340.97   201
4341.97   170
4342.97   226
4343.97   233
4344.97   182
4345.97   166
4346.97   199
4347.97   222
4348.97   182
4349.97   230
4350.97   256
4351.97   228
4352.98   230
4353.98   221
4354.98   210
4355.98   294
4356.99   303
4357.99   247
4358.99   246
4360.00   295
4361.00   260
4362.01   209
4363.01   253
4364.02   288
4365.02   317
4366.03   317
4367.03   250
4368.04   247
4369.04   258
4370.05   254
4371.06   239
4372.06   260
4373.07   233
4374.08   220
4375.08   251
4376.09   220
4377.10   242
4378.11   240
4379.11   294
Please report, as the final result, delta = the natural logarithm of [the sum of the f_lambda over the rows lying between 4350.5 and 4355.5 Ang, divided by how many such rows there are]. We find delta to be 5.43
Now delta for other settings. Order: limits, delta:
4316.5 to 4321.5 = 5.47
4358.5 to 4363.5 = 5.53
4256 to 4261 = 5.35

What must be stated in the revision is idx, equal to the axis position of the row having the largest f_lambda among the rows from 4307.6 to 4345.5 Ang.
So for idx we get 4338.97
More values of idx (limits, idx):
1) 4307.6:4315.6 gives 4315.06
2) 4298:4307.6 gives 4299.19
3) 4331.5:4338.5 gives 4334.97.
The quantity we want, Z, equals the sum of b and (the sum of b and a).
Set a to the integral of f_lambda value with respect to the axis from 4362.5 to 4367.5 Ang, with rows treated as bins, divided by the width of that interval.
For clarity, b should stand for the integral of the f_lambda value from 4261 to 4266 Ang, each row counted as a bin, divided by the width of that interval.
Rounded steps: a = 285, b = 260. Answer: 806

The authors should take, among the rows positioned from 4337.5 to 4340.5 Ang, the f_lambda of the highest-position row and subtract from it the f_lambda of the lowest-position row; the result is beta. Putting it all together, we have -10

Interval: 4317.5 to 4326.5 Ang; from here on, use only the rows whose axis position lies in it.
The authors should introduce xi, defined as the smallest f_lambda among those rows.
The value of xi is 127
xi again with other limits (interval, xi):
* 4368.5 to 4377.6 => 220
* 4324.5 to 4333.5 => 127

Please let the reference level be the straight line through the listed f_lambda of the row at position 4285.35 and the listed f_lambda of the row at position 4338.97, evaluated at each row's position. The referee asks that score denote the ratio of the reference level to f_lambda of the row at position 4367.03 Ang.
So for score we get 1.40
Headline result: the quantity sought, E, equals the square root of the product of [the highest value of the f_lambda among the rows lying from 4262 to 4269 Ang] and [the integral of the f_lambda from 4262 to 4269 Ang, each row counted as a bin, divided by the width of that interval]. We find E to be 278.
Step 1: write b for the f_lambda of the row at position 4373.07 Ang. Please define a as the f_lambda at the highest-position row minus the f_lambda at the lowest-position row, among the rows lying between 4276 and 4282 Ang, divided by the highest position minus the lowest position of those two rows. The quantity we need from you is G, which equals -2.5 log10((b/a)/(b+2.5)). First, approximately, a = 6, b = 233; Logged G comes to 2.0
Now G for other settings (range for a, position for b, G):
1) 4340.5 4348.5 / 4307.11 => 1.2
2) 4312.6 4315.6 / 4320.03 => 3.5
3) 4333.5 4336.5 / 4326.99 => 2.8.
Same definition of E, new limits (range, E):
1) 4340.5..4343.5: 212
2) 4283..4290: 243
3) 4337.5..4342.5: 264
